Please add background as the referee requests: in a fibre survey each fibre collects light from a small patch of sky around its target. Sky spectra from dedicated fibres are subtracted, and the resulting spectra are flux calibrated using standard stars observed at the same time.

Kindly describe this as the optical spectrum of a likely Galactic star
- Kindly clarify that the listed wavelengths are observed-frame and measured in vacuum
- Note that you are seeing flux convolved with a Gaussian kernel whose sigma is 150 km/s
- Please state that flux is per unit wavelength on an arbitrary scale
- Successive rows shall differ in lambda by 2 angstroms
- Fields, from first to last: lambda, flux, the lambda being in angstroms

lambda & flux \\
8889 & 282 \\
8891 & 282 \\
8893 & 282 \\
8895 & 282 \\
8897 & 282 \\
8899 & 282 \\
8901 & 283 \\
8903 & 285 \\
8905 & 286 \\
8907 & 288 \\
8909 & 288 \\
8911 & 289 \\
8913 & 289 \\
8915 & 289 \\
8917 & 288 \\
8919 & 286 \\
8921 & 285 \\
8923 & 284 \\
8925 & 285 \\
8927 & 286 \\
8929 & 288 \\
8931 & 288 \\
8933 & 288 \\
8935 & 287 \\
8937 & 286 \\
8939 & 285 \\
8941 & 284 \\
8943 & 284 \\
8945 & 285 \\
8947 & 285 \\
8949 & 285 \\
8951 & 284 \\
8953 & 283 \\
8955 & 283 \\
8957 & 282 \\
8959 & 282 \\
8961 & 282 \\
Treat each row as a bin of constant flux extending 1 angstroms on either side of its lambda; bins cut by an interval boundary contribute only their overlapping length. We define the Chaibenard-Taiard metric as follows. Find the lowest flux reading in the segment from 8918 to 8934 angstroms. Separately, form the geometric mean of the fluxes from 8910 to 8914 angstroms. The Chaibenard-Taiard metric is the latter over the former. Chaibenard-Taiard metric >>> 1.02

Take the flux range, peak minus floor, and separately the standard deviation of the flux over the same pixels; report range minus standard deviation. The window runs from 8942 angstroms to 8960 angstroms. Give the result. 1.8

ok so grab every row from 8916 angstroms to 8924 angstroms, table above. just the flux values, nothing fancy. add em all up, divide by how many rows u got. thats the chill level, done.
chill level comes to 286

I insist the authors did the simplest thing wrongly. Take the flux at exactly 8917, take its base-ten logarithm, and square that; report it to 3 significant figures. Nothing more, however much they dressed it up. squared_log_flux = 6.05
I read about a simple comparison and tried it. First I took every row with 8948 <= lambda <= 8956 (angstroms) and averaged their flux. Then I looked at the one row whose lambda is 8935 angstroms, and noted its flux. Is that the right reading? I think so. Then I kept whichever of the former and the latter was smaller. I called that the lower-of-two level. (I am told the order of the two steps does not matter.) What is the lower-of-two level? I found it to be 284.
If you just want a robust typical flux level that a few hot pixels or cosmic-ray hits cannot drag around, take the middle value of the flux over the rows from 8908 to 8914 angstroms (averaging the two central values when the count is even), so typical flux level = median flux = 289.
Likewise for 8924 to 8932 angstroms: 287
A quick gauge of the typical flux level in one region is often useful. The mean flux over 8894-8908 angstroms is 284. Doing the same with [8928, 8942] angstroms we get 287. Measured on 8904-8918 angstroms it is 288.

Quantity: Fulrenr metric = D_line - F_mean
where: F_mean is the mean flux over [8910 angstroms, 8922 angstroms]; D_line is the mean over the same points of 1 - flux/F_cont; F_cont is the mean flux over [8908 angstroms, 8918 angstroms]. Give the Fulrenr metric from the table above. -287.7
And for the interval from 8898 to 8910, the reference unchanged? -285.3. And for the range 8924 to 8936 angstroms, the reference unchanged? -287.0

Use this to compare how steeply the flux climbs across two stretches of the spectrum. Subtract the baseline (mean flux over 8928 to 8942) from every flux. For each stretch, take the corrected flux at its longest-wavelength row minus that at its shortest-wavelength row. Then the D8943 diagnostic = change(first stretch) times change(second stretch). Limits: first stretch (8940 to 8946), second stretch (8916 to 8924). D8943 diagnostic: -4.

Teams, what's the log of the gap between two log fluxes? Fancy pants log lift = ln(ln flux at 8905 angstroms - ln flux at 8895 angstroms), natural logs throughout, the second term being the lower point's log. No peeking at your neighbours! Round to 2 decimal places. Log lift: -4.26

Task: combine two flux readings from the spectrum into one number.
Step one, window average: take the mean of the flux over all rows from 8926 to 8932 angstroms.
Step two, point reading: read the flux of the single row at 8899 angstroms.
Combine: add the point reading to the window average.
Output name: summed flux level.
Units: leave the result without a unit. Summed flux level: 569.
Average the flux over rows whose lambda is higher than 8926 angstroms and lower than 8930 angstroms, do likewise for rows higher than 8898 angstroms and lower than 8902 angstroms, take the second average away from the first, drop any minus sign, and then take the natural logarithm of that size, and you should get 1.50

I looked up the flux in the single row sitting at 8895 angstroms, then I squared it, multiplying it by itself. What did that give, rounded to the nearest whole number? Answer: 79524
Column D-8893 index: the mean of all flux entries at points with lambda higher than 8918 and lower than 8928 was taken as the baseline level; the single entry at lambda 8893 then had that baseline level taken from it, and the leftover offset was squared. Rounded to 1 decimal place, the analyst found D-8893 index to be 10.2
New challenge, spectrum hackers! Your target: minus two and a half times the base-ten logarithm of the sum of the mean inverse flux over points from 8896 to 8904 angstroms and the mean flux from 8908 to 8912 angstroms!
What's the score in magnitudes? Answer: -6.15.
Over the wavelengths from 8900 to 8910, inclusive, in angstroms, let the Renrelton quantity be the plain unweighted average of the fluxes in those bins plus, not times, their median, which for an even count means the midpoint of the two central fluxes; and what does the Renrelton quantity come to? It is 572.0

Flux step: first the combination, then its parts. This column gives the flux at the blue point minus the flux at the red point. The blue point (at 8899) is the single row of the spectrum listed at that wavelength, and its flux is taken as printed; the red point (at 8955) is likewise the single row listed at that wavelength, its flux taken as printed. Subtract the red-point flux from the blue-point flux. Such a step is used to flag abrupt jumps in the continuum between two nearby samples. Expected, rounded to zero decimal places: -1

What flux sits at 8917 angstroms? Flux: 288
